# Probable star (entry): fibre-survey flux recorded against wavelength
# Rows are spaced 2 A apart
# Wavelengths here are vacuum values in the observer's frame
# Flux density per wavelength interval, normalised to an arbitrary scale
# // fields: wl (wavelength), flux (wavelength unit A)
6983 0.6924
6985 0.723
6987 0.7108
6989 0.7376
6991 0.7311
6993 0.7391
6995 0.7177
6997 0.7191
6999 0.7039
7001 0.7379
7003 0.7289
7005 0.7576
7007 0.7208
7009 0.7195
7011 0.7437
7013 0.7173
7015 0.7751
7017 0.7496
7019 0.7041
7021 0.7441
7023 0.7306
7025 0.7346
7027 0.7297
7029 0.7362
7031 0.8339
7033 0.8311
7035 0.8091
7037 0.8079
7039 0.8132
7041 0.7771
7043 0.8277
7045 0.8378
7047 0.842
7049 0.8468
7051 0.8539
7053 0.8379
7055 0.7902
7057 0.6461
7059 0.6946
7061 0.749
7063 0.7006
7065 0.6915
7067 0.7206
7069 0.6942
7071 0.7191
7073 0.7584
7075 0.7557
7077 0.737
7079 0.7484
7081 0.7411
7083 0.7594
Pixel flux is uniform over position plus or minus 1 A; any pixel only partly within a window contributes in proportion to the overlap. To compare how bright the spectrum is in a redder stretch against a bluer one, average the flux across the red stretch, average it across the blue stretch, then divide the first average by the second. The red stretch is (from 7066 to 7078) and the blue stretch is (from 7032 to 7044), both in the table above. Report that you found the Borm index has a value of 0.90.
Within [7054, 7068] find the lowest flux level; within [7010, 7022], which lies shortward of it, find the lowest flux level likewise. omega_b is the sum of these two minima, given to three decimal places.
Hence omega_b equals 1.350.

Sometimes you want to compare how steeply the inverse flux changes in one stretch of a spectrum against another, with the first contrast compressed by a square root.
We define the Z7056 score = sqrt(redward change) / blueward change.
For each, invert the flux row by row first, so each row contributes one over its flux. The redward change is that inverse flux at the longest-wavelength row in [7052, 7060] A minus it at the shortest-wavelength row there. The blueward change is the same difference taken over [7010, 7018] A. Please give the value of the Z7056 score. -47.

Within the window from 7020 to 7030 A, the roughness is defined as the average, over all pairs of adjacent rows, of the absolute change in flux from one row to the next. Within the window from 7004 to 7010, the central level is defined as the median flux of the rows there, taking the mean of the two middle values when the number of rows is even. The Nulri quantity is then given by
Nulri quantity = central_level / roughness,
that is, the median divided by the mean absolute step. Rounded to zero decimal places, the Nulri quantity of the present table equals 100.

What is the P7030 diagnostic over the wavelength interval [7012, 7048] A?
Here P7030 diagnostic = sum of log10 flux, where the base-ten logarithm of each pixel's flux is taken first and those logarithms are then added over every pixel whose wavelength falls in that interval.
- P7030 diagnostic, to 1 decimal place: -2.0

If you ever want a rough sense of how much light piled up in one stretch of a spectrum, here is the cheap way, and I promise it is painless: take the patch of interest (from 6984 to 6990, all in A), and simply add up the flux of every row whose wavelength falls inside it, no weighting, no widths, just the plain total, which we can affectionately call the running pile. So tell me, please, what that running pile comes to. 2.2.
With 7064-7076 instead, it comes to 4.3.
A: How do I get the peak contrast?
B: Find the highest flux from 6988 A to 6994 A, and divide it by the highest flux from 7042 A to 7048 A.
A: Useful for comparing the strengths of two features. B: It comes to 0.88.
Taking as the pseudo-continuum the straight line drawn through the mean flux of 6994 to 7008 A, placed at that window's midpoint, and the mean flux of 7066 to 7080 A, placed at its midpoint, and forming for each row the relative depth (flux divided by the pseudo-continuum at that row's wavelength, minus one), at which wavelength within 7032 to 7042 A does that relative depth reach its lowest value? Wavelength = 7041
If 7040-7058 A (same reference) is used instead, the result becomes 7057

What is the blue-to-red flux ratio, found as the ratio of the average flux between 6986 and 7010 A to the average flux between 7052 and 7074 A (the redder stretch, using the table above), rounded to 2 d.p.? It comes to 1.00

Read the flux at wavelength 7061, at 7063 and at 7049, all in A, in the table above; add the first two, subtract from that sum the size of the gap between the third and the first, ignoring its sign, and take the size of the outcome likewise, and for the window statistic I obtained 1.35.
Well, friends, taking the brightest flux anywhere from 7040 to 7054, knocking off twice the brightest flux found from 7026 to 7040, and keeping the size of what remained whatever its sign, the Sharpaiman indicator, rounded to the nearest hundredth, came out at 0.81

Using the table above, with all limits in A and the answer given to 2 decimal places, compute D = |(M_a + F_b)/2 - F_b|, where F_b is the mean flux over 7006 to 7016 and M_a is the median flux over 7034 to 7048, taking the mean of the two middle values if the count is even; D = 0.04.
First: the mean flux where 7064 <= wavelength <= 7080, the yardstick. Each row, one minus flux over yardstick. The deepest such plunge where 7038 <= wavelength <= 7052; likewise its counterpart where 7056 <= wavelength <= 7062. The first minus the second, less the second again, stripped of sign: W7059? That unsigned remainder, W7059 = 0.29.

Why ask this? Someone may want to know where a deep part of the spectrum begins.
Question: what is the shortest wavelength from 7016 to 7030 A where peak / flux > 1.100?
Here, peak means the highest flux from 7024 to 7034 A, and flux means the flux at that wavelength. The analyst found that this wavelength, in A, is 7017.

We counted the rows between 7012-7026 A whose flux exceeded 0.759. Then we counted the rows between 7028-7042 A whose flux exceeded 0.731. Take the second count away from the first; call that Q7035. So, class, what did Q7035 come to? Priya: -6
